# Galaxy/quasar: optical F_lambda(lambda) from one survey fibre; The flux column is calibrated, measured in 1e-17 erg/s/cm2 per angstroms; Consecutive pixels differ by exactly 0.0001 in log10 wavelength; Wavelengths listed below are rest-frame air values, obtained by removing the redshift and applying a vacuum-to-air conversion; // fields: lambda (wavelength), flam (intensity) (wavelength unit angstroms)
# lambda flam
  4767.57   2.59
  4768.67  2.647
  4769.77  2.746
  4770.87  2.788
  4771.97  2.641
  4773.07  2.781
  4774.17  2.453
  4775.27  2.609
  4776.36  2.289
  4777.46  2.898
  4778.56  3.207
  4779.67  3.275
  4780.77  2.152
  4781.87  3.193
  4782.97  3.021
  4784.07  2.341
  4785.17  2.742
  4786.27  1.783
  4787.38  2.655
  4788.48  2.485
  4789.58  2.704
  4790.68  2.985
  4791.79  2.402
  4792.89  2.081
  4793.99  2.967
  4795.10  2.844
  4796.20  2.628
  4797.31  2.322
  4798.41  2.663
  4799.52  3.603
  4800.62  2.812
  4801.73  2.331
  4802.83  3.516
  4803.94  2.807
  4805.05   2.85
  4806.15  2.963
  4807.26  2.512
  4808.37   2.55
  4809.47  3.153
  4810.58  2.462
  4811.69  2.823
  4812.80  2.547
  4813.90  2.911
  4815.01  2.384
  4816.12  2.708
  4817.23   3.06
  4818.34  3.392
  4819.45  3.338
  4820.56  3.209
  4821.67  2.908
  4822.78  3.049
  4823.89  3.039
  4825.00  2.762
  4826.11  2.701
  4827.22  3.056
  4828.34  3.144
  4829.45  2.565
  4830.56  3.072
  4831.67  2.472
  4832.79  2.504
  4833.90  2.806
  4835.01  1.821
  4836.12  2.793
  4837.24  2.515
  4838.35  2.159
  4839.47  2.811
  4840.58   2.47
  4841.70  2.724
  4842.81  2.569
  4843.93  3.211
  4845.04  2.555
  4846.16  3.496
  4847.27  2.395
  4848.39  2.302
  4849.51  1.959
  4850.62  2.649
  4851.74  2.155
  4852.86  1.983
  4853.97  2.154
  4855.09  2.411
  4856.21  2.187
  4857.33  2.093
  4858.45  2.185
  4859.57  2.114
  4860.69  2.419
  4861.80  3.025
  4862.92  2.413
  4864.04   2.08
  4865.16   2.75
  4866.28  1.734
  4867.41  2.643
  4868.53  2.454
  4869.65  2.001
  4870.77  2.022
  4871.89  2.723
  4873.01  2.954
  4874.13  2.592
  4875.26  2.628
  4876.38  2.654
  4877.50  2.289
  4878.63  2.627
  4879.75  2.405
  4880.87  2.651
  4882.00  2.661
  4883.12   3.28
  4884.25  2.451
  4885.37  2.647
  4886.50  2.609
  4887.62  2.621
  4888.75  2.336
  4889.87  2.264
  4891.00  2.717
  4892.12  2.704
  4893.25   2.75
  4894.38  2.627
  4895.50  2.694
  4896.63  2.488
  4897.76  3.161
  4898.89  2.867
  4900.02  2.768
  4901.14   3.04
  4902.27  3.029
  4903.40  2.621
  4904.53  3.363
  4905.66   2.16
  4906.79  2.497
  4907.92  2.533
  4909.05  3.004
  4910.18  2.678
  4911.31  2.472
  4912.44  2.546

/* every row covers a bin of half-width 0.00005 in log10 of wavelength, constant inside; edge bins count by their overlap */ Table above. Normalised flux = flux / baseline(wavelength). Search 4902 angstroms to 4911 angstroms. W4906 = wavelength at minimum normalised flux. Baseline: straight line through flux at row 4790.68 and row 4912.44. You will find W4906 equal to 4905.66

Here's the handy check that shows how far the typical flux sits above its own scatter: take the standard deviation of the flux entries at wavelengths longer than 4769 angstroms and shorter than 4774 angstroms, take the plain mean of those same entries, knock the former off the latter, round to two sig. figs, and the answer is 2.7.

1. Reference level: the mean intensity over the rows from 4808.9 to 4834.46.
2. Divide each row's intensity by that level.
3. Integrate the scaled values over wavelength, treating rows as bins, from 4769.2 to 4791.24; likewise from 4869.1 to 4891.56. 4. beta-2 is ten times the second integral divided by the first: 9.7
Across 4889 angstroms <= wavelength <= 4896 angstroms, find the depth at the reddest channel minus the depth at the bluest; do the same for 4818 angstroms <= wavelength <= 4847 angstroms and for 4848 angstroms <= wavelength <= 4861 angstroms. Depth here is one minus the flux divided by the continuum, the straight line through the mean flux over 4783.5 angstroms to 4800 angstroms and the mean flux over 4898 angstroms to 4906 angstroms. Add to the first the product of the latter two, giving -0.15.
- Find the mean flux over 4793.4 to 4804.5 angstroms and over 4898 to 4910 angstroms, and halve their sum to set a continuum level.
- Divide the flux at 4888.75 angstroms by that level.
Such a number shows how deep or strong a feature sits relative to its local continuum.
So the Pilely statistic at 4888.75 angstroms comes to 0.83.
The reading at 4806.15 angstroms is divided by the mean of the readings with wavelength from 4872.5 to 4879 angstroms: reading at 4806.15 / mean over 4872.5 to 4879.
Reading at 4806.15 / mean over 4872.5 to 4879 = 1.13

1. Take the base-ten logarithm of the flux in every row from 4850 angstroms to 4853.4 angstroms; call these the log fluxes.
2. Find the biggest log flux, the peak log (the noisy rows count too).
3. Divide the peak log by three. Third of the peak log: 0.141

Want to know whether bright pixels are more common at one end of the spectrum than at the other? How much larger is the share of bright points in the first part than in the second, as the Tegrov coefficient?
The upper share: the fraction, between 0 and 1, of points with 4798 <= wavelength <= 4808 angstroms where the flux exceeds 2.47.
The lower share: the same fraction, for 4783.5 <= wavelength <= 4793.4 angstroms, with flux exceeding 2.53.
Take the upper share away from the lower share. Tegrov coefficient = -0.4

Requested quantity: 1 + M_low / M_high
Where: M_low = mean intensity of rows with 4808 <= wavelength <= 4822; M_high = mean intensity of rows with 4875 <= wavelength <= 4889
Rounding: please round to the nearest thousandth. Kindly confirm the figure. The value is 2.106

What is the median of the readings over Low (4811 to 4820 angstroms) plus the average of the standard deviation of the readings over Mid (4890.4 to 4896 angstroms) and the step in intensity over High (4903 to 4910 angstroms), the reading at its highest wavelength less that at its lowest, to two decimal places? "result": 3.08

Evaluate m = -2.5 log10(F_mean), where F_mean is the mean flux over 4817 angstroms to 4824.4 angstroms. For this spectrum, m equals -1.24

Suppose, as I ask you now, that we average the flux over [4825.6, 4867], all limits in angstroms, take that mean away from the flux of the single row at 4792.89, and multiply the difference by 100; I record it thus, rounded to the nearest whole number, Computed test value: -42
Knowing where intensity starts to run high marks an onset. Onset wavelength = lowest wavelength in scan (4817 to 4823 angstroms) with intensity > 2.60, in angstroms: 4817.23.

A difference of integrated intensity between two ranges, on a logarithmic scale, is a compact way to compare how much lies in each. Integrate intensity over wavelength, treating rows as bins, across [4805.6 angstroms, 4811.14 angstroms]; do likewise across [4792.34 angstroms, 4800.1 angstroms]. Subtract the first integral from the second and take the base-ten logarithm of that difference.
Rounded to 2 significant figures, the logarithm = 0.78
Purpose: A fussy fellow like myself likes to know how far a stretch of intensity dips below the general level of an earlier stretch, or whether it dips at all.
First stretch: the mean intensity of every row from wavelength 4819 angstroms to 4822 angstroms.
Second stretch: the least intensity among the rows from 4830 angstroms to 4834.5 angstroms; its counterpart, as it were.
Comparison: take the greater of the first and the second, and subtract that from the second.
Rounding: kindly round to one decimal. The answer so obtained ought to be -0.7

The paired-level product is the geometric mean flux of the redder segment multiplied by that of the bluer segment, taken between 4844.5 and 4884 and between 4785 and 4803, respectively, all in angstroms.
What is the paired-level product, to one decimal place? 6.4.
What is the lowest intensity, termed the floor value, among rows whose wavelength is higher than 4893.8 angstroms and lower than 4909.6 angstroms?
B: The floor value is 2.16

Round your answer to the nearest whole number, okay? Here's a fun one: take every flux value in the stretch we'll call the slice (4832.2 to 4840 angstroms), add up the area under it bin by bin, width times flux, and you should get 19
